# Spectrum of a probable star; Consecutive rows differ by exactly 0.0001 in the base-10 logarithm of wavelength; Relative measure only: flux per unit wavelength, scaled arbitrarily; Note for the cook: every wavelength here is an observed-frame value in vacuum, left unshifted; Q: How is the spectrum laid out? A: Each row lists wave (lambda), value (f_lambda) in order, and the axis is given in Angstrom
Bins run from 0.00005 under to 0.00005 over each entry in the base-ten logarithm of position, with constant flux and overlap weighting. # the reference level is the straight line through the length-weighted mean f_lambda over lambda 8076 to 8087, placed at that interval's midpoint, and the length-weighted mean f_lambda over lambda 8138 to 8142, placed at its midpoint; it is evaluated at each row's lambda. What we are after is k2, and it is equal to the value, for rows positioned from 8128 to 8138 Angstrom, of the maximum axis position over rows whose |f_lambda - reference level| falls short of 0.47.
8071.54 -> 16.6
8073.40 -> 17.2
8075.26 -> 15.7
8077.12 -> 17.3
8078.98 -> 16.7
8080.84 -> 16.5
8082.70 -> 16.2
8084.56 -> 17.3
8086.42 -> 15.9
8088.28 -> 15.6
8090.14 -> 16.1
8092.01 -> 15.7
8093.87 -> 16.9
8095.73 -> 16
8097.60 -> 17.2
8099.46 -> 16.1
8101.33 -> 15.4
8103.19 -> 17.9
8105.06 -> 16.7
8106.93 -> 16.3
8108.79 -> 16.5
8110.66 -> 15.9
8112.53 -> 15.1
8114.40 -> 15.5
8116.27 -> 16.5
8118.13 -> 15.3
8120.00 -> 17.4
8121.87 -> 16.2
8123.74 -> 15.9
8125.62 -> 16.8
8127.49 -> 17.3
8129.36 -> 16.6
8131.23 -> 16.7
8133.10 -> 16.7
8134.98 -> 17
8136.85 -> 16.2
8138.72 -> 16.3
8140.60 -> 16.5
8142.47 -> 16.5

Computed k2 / 8136.85 Angstrom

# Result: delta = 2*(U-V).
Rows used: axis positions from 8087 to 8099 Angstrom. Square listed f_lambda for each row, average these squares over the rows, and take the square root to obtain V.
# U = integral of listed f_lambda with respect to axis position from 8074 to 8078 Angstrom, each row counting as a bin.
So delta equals 100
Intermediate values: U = 66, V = 16.3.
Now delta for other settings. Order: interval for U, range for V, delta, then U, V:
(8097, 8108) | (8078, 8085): 332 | 182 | 16.7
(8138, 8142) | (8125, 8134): 98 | 66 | 16.8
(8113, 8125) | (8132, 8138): 353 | 193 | 16.6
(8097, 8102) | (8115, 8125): 130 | 81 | 16.3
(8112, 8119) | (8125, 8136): 185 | 110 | 16.9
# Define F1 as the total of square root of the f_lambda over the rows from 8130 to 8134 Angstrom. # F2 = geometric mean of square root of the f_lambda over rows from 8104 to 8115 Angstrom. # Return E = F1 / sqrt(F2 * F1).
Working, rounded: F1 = 8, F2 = 4.00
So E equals 1.4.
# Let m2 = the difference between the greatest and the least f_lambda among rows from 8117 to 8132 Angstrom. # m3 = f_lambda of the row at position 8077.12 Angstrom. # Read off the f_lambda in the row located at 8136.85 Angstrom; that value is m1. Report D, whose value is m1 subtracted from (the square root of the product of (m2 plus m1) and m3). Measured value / 1.6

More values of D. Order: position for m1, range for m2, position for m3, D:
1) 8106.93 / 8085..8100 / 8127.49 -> 1.3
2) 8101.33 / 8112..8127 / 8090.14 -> 1.5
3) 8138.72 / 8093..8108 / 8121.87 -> 1.2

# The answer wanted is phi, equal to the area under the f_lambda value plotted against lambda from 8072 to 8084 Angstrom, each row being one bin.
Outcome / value 199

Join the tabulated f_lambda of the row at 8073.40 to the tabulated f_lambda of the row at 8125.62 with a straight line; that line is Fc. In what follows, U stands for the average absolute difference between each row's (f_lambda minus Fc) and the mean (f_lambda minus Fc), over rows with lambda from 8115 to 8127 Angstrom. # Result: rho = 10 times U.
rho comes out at 5.5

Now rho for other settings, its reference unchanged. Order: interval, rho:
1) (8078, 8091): 4.1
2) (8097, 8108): 6.6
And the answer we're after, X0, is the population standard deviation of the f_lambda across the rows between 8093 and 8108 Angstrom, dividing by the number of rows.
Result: 0.73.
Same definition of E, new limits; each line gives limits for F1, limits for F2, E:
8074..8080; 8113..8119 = 1.8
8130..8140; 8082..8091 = 2.2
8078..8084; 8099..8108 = 1.7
